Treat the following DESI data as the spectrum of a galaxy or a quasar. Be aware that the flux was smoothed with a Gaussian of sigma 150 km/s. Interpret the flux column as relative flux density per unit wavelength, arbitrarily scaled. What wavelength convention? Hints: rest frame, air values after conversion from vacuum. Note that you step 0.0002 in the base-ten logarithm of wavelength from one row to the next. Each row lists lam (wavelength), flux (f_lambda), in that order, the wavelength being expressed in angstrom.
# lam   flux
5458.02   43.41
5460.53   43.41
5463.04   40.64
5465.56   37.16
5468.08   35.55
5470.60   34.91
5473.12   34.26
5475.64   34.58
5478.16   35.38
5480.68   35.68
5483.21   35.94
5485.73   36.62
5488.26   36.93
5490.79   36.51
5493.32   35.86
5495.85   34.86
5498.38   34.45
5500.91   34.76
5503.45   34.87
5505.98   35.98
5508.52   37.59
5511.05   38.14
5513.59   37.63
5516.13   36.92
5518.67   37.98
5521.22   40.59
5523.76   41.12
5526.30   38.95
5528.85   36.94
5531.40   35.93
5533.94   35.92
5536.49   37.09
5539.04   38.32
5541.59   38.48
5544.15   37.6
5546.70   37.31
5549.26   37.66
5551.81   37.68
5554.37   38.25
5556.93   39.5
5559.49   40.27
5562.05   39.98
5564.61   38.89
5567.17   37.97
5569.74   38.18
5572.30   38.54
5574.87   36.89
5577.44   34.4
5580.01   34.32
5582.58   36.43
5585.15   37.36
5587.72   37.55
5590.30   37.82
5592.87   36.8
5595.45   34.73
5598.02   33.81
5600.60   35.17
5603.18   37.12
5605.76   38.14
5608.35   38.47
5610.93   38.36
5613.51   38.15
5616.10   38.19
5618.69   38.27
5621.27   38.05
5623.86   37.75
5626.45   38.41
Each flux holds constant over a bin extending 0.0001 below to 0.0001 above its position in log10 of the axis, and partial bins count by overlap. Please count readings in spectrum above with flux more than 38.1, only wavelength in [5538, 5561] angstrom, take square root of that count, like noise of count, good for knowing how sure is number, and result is 2.2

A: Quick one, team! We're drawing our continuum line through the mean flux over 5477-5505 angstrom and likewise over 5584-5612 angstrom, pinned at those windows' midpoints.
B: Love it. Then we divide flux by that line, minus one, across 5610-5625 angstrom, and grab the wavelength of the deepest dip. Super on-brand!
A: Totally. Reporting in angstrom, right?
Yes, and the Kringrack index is 5623.86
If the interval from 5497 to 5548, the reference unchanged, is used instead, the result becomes 5498.38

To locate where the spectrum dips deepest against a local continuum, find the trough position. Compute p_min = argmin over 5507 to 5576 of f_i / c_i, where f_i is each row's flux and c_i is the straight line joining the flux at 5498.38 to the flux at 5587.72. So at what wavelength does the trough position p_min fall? 5574.87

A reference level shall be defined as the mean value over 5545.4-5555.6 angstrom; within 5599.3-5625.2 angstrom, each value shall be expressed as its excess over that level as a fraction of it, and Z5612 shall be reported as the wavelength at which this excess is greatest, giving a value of 5608.35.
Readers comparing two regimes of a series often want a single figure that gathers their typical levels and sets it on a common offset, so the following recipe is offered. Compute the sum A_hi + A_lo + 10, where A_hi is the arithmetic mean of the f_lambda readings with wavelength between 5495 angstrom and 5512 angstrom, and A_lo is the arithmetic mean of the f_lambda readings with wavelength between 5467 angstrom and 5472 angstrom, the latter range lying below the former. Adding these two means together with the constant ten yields 81.0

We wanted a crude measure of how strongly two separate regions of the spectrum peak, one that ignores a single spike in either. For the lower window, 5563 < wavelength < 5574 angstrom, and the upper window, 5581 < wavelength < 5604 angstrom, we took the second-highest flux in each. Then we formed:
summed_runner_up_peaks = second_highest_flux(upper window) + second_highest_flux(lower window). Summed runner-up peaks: 76.1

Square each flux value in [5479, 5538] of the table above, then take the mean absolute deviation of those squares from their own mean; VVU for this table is 95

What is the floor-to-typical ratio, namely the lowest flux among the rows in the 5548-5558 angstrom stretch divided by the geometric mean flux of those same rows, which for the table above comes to 0.984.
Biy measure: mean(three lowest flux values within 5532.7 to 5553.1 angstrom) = 36.8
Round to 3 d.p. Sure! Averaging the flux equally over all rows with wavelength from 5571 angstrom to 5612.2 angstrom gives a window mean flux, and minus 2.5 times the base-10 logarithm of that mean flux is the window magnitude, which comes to -3.909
